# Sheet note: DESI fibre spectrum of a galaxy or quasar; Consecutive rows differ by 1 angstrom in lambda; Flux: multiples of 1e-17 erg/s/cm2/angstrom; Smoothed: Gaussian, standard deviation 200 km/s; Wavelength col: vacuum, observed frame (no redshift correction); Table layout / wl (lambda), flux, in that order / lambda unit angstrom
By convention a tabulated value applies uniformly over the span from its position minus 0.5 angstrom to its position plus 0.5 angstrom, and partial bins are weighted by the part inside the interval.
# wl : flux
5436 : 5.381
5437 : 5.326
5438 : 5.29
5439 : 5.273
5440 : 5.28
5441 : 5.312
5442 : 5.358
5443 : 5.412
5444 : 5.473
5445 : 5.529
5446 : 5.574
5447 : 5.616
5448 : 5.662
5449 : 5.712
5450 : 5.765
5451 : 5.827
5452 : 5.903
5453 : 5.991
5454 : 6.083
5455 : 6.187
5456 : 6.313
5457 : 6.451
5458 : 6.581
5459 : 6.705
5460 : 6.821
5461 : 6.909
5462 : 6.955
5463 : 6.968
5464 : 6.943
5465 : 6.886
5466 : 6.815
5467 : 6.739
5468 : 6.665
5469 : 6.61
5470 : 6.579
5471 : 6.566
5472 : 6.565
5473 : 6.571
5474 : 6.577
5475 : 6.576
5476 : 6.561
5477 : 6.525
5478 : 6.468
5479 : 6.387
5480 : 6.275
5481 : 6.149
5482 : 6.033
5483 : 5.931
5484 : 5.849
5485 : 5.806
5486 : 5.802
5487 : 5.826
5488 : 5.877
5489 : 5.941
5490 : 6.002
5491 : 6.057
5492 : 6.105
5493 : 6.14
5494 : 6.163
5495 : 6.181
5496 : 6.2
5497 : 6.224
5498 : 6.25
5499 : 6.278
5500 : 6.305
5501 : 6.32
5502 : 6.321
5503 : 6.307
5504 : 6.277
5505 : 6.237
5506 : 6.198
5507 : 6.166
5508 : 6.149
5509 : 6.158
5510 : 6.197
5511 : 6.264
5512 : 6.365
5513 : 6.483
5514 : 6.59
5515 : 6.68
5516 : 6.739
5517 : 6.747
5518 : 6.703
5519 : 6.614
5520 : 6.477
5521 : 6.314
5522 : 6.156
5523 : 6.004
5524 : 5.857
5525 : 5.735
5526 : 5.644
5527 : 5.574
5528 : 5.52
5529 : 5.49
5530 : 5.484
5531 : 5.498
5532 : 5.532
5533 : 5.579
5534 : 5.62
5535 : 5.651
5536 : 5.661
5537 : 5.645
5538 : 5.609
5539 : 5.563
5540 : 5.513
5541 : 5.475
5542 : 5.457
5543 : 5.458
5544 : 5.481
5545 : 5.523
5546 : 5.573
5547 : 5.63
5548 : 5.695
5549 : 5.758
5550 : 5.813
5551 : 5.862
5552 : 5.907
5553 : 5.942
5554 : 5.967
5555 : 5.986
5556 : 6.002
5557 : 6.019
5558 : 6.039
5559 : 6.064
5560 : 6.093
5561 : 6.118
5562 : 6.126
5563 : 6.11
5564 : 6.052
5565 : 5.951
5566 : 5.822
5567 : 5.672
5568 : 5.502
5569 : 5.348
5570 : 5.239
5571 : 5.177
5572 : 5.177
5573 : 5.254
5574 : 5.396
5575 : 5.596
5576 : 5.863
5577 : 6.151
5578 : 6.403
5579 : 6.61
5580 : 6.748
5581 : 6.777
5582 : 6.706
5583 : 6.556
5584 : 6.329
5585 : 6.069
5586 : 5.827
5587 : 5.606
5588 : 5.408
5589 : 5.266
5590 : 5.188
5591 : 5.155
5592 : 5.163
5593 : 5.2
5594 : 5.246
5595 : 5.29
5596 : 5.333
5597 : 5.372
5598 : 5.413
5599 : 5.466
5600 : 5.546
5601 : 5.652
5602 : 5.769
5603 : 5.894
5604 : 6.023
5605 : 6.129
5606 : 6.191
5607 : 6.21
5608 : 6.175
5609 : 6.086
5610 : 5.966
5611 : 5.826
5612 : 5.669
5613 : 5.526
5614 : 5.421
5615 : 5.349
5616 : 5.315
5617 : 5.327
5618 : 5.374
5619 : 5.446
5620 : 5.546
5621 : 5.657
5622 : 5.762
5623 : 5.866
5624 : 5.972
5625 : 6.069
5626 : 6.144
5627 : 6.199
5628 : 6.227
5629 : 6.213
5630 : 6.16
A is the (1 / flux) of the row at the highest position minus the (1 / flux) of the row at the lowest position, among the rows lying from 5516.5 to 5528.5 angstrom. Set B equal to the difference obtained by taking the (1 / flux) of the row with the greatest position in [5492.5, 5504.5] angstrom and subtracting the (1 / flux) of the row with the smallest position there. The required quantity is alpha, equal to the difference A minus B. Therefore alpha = 0.04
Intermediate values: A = 0.033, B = -0.004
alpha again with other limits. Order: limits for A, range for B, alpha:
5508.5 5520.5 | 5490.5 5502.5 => 0.00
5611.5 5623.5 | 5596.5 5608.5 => 0.02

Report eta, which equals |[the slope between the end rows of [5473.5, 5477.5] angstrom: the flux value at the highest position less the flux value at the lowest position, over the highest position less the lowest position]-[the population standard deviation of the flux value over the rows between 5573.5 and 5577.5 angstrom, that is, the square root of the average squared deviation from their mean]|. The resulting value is 0.301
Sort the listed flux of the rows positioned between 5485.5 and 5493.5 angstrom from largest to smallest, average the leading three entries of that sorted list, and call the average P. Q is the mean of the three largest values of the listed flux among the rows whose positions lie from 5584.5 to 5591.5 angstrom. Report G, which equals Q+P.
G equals 11.9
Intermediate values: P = 6.10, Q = 5.83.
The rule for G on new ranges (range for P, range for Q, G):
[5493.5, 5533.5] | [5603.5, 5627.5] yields 12.9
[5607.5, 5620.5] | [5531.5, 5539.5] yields 11.7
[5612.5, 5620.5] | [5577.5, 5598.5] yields 12.2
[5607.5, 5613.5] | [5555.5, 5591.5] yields 12.8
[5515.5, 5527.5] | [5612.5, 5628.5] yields 12.9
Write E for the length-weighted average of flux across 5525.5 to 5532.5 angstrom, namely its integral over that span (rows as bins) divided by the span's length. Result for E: 5.53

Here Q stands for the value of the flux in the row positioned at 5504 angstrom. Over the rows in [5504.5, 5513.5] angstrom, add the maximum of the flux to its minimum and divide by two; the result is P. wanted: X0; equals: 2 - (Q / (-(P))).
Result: 2.99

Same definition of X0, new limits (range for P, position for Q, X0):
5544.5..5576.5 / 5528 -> 2.98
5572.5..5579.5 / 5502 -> 3.07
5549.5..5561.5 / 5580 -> 3.13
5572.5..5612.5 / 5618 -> 2.90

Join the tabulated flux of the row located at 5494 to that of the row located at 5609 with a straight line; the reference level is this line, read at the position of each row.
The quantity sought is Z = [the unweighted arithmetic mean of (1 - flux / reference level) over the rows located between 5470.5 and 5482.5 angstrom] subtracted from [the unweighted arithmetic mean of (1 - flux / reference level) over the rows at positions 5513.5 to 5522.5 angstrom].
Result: -0.02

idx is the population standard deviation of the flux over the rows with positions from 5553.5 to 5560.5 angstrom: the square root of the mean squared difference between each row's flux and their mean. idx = 0.04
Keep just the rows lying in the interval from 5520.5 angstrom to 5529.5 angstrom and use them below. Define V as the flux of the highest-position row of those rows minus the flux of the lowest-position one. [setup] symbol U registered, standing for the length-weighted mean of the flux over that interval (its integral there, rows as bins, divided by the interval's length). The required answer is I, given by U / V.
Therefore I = -7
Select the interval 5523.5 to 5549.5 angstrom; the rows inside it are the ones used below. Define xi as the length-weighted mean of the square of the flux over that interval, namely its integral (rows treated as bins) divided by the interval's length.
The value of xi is 31.2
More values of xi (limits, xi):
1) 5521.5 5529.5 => 33.1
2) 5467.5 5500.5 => 39.1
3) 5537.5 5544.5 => 30.3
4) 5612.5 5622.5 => 30.0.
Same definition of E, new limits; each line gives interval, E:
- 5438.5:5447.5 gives 5.43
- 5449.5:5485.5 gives 6.43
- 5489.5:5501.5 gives 6.19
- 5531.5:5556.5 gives 5.68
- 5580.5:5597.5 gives 5.68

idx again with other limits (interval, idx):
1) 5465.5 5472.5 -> 0.09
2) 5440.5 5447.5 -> 0.10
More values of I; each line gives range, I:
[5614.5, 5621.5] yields 18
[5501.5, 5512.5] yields 142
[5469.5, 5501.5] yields -24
